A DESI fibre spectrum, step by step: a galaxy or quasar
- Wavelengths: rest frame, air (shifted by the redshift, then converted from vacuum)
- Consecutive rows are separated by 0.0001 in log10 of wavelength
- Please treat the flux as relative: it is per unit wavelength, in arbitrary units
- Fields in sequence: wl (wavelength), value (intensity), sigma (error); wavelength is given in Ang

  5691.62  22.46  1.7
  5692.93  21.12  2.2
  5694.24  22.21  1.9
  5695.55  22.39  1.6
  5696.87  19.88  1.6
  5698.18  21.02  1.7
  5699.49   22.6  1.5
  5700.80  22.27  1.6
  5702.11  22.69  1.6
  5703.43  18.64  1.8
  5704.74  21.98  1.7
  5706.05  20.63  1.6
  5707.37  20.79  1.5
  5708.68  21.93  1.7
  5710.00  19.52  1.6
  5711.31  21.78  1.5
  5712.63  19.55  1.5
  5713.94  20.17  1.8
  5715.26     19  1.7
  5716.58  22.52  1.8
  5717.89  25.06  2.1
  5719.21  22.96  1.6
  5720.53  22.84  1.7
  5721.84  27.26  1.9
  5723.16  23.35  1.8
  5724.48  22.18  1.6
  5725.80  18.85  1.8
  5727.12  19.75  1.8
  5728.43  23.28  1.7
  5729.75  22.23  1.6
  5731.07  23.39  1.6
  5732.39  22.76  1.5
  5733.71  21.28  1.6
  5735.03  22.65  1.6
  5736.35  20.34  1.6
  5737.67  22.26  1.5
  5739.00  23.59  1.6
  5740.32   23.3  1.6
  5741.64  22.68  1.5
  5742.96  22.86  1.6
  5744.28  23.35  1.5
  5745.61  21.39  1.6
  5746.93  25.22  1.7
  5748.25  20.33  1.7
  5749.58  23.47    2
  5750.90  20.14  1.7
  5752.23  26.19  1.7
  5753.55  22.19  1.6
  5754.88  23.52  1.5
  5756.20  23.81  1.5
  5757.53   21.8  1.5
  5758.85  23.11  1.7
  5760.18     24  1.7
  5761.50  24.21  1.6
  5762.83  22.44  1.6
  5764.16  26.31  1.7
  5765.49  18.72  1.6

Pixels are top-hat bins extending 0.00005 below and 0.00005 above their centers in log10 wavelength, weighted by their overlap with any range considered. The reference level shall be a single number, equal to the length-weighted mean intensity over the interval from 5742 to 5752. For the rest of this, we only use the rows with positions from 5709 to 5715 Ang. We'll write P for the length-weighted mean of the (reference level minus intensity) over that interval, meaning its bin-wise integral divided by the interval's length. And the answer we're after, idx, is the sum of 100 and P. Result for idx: 102.3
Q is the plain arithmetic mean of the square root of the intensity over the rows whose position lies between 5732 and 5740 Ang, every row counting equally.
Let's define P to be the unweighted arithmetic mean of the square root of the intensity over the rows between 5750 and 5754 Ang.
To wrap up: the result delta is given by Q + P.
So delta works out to 9.48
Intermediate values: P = 4.77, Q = 4.70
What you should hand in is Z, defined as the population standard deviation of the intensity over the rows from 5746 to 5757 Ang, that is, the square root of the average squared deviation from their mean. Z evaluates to 2.0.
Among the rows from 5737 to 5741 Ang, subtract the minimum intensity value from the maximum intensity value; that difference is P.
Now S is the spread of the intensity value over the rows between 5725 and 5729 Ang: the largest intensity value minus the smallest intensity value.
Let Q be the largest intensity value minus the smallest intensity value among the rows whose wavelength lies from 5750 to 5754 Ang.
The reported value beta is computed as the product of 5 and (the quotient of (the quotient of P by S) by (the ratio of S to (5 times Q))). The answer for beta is 10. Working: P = 1.3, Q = 6.05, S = 4.4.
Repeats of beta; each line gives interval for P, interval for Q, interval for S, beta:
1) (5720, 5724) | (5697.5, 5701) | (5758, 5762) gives 144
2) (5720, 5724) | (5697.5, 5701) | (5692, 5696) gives 108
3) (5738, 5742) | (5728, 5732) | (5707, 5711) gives 5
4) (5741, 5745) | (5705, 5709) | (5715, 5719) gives 1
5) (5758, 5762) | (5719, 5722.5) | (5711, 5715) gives 24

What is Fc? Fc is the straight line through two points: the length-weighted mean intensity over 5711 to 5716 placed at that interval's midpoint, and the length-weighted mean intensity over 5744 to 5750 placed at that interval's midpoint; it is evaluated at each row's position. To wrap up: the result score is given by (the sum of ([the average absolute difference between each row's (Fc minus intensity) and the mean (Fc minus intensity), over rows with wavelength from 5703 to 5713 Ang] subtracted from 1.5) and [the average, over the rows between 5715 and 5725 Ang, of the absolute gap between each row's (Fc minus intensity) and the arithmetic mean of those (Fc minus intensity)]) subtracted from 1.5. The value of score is -0.4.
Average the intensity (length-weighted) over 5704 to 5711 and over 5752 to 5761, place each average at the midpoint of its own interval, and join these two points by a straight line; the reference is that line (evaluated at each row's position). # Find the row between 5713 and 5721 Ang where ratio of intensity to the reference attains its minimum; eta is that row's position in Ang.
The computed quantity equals 5715.26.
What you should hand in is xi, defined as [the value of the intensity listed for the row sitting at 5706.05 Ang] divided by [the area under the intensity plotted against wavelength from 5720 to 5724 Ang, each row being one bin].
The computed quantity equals 0.21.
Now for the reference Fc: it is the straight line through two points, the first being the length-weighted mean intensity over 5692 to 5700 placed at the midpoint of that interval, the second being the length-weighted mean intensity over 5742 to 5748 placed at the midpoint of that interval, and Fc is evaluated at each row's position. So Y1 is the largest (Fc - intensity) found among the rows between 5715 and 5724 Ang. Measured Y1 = 3.12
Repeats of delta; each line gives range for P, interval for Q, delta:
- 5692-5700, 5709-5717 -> 9.16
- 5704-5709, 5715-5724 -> 9.44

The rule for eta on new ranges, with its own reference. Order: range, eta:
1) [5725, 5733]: 5725.80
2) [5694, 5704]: 5703.43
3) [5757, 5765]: 5757.53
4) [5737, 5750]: 5748.25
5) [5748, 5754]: 5750.90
